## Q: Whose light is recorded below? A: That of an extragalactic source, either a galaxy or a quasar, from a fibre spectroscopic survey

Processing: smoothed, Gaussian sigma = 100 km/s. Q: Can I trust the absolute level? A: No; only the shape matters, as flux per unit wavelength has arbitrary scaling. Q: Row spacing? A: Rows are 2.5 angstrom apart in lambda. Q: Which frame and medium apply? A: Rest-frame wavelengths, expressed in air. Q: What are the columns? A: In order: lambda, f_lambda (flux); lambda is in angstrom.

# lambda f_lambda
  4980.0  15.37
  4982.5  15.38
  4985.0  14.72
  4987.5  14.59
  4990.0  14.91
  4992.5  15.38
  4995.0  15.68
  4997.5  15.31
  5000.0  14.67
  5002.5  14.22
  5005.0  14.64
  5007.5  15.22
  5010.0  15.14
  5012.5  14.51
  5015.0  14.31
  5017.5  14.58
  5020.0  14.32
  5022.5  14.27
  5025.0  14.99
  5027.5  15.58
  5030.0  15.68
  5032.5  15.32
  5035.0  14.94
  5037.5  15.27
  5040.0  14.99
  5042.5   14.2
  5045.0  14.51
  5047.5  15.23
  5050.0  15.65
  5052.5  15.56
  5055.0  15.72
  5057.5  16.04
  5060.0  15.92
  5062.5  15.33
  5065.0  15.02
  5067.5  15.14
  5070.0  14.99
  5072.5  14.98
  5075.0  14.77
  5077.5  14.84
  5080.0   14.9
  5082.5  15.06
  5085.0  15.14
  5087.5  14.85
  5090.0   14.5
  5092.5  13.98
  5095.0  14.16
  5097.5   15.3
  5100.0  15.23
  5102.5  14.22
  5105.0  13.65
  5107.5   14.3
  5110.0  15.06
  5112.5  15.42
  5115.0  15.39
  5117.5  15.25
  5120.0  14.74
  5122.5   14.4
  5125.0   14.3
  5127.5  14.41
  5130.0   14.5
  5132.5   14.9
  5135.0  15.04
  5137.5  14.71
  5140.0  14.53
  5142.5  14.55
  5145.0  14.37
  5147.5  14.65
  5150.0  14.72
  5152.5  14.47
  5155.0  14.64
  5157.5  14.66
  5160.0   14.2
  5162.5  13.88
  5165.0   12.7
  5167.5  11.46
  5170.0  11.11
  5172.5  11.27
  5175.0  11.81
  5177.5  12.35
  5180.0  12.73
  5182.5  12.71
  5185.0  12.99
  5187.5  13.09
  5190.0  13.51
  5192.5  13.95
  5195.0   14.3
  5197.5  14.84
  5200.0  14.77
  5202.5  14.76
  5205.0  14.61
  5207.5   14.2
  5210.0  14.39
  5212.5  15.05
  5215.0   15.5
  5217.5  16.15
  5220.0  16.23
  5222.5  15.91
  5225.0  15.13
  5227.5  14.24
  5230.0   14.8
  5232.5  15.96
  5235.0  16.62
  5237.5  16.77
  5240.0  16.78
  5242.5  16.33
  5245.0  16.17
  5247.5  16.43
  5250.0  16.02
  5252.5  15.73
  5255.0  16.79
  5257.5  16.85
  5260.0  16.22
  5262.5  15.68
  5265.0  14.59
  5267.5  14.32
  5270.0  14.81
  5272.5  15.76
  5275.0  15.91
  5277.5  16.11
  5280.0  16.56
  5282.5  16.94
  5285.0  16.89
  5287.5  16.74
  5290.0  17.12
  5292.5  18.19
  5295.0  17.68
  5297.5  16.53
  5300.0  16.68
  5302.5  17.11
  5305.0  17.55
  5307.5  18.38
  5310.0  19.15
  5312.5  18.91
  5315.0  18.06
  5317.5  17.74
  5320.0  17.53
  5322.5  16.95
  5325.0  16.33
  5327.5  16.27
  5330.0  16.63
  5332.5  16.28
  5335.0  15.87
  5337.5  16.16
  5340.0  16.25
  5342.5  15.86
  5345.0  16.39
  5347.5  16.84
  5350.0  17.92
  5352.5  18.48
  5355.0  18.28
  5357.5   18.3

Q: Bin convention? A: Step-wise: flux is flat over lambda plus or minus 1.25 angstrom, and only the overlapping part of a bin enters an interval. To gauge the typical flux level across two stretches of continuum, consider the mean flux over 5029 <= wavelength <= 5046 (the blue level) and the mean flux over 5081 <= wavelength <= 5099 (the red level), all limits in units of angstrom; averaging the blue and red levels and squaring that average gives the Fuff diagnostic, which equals 221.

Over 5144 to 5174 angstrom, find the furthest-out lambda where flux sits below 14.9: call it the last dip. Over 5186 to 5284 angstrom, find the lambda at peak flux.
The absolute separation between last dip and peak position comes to 110.0 angstrom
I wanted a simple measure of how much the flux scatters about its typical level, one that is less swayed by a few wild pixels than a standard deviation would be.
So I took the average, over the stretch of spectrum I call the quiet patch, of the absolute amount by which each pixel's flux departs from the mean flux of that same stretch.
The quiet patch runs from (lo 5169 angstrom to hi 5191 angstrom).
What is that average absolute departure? 0.7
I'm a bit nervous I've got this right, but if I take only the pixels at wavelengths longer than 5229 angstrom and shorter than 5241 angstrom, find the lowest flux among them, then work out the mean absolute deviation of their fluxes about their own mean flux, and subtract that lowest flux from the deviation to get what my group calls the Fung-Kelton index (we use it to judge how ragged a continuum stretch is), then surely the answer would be -14.2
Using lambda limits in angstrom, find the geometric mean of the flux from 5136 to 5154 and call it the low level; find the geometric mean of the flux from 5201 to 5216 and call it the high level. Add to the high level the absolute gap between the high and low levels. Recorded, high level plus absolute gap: 14.9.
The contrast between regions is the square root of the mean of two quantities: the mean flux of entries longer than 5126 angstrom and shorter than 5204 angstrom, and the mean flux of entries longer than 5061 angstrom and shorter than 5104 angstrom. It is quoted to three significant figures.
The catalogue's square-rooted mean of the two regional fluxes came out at 3.78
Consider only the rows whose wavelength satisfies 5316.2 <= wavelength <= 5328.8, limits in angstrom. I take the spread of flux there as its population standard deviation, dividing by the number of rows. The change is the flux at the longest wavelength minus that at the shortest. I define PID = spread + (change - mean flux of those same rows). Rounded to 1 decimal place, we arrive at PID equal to -17.8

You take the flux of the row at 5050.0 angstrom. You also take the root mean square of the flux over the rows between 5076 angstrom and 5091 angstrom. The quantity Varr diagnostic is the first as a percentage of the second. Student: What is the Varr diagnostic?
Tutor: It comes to 105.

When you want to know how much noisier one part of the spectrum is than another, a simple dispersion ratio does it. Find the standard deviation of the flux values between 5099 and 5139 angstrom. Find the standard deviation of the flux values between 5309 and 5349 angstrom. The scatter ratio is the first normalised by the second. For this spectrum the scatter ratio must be 0.48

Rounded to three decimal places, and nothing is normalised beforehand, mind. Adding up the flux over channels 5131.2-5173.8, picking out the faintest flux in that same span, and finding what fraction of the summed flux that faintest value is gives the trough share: 0.047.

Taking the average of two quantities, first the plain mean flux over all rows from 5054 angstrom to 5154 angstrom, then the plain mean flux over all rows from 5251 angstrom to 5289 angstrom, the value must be 15.4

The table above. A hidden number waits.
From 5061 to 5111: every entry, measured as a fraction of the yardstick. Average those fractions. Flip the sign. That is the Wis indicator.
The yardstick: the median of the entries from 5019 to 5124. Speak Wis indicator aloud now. -0.98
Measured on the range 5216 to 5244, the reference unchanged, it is -1.06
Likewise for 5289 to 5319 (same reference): -1.18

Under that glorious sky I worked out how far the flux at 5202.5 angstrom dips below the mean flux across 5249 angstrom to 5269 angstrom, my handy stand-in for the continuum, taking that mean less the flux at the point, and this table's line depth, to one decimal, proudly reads 1.0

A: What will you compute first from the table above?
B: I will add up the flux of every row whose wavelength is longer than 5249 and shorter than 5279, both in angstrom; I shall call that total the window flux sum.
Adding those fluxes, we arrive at 189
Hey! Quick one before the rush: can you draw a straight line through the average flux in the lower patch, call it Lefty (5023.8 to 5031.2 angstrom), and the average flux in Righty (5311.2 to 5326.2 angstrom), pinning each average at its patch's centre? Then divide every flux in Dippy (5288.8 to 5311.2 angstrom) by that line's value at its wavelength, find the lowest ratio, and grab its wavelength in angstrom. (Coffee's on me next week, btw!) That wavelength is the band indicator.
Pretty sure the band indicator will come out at 5297.5 angstrom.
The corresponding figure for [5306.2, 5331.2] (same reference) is 5327.5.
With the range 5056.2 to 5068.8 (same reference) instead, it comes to 5065.0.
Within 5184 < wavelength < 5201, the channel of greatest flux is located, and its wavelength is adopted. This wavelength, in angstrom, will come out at 5197.5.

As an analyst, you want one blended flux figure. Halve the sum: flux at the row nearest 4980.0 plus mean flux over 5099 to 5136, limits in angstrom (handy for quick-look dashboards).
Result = 15.0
